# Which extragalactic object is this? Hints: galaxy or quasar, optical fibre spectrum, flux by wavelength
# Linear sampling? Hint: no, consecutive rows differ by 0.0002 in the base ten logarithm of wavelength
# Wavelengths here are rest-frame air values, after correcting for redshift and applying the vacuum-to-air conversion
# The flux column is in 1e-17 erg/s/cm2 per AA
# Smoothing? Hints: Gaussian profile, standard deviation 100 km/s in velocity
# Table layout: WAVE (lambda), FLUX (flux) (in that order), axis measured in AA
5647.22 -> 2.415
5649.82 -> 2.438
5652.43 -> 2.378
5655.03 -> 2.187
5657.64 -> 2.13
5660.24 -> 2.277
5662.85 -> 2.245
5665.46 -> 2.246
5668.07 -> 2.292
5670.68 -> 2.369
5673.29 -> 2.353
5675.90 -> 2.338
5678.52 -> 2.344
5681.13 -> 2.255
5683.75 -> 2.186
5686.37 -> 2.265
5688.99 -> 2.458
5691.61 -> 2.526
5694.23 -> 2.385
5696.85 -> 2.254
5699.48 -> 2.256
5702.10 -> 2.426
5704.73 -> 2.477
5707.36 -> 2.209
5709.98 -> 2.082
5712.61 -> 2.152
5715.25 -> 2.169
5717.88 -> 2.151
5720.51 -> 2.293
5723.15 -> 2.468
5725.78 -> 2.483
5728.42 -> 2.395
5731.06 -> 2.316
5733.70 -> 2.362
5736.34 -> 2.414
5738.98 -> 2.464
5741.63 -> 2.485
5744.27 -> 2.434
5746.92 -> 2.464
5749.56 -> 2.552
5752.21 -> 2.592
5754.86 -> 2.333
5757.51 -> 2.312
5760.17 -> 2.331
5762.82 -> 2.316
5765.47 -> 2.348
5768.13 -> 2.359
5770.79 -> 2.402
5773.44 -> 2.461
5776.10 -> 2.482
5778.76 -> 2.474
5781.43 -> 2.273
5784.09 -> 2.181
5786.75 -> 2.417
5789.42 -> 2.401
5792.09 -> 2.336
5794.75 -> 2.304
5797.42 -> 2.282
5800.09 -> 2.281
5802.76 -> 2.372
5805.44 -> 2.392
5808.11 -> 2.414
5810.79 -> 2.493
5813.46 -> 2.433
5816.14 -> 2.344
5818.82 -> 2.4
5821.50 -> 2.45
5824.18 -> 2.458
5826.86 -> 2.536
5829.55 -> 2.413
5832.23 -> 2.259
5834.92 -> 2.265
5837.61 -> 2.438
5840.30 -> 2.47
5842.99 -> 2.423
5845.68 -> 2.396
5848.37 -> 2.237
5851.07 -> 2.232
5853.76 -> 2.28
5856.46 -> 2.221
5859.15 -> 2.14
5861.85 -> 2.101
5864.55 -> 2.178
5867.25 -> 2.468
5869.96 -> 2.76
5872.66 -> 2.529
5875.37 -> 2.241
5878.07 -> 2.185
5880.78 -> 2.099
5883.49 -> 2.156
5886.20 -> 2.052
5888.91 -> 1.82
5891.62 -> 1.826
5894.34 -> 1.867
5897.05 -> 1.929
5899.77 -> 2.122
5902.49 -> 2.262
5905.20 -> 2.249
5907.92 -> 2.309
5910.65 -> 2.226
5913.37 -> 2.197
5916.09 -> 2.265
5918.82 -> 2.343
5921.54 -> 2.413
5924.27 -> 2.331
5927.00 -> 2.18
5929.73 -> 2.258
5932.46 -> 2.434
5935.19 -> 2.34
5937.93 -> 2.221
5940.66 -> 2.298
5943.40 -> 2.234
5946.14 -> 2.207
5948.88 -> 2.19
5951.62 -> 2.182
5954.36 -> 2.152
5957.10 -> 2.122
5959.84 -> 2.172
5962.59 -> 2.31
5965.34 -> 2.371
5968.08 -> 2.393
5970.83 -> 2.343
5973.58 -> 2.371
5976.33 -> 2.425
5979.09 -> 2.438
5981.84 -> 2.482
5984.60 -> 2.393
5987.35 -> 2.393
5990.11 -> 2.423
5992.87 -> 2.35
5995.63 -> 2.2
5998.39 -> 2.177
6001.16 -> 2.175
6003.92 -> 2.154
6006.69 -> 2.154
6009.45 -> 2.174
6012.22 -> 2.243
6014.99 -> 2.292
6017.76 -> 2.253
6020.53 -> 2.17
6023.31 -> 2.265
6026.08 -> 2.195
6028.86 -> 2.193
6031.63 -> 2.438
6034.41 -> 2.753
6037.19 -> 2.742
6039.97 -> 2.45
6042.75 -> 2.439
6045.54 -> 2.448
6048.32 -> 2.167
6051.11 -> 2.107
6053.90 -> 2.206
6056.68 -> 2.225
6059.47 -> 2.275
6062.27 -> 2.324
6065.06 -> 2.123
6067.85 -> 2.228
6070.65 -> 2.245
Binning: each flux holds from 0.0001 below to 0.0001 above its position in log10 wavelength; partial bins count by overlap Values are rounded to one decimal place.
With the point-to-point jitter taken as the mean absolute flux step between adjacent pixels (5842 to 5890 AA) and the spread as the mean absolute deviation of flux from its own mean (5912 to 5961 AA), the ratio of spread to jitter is 0.6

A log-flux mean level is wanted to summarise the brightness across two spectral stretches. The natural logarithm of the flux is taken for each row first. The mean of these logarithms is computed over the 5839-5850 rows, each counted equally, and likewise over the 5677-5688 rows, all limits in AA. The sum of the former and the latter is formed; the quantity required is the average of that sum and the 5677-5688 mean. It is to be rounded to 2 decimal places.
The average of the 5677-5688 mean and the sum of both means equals 1.25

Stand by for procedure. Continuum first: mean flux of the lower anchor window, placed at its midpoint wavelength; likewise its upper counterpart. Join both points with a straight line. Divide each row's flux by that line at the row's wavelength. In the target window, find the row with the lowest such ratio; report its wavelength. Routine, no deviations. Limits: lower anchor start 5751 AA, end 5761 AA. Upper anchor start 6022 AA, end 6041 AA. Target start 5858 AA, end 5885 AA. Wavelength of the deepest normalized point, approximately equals 5880.78 AA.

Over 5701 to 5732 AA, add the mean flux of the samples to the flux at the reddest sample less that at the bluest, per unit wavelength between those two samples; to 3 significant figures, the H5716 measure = 2.30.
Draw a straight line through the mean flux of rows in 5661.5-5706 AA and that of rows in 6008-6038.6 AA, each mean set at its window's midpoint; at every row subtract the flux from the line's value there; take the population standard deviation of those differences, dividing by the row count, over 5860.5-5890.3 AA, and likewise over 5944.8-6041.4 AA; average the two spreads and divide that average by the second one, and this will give 1.31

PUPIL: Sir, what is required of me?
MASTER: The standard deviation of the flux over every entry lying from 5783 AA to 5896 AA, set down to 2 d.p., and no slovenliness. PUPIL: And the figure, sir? 0.19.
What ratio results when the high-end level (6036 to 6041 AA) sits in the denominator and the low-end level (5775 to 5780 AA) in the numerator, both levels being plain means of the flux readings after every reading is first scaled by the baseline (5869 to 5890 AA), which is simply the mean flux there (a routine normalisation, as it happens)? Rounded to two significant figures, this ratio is 0.95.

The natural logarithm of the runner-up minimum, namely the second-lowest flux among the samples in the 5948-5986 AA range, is 0.766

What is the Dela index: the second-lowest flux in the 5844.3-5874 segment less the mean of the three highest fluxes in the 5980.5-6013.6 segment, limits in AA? -0.29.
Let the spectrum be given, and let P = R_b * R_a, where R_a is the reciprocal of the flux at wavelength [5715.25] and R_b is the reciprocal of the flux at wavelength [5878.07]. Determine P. 0.211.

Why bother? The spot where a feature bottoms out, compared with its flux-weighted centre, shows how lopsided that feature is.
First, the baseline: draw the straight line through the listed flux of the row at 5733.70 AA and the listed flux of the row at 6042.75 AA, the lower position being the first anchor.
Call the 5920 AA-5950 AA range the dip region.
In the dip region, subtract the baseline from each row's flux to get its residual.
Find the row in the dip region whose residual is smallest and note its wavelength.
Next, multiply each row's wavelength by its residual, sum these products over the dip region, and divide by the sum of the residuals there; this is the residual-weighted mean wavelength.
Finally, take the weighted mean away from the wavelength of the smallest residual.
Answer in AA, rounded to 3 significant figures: -11.4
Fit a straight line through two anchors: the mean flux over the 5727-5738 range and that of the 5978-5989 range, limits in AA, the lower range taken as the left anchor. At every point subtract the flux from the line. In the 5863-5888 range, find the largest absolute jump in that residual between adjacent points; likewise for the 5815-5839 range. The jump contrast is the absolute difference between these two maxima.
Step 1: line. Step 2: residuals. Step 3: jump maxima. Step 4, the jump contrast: 0.12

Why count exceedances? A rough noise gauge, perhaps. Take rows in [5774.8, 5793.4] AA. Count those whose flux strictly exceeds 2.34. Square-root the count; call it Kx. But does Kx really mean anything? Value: 2.0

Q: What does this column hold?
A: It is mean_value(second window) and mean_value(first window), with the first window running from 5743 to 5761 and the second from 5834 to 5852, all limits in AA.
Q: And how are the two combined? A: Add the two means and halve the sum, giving 2.39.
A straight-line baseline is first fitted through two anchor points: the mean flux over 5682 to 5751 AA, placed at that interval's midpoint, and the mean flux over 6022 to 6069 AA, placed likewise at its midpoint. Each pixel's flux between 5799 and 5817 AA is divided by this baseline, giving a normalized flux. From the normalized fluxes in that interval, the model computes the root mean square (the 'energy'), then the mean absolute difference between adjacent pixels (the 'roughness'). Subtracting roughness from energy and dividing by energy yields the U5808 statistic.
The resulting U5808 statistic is 0.975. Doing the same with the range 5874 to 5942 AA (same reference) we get 0.959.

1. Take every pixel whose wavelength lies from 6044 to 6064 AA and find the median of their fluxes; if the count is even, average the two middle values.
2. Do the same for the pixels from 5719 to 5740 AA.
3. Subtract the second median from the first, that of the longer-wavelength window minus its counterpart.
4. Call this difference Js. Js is -0.18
